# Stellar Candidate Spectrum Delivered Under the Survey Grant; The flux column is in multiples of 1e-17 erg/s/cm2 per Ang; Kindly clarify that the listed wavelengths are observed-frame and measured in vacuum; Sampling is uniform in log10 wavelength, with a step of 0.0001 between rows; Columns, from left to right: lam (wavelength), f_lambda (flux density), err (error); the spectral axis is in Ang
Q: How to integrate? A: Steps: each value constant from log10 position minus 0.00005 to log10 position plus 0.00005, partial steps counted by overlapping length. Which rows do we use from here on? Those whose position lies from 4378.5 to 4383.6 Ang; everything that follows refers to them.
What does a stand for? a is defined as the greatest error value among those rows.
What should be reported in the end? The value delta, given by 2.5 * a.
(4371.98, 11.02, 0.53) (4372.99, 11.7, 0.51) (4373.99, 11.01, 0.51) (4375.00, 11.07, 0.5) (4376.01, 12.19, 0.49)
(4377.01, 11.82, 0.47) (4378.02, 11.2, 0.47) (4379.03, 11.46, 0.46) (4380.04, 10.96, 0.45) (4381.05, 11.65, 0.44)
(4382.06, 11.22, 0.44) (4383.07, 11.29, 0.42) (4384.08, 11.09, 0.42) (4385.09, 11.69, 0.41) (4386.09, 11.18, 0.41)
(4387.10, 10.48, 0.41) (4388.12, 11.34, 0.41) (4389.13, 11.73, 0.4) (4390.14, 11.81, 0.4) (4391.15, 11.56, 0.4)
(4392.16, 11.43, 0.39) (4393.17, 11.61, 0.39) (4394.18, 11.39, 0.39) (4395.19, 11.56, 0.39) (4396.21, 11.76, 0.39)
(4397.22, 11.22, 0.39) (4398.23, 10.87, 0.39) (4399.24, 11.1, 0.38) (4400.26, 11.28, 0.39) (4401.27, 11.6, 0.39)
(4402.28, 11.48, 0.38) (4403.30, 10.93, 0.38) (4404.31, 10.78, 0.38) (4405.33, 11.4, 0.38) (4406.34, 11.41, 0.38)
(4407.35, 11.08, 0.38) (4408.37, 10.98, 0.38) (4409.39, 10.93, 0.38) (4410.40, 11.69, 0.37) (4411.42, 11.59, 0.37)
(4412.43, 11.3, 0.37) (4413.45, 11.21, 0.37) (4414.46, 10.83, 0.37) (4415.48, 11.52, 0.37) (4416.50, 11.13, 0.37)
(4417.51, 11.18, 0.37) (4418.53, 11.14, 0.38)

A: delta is 1.150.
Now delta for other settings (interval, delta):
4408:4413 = 0.950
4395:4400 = 0.975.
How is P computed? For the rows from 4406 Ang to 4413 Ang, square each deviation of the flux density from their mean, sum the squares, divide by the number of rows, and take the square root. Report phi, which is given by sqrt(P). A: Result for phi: 0.526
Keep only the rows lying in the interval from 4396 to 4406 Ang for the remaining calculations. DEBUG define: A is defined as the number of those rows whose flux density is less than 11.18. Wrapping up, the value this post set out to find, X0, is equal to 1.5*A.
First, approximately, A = 4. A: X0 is 6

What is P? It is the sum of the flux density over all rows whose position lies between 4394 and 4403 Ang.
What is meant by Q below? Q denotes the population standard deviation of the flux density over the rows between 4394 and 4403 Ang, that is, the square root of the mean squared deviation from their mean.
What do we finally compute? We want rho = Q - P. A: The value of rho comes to -102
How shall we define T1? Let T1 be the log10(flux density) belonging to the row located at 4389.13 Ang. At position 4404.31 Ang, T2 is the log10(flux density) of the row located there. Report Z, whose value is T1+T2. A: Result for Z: 2.10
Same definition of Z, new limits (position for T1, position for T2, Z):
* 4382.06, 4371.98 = 2.09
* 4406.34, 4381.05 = 2.12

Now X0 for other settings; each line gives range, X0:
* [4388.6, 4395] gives 0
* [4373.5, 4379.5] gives 3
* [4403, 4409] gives 6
